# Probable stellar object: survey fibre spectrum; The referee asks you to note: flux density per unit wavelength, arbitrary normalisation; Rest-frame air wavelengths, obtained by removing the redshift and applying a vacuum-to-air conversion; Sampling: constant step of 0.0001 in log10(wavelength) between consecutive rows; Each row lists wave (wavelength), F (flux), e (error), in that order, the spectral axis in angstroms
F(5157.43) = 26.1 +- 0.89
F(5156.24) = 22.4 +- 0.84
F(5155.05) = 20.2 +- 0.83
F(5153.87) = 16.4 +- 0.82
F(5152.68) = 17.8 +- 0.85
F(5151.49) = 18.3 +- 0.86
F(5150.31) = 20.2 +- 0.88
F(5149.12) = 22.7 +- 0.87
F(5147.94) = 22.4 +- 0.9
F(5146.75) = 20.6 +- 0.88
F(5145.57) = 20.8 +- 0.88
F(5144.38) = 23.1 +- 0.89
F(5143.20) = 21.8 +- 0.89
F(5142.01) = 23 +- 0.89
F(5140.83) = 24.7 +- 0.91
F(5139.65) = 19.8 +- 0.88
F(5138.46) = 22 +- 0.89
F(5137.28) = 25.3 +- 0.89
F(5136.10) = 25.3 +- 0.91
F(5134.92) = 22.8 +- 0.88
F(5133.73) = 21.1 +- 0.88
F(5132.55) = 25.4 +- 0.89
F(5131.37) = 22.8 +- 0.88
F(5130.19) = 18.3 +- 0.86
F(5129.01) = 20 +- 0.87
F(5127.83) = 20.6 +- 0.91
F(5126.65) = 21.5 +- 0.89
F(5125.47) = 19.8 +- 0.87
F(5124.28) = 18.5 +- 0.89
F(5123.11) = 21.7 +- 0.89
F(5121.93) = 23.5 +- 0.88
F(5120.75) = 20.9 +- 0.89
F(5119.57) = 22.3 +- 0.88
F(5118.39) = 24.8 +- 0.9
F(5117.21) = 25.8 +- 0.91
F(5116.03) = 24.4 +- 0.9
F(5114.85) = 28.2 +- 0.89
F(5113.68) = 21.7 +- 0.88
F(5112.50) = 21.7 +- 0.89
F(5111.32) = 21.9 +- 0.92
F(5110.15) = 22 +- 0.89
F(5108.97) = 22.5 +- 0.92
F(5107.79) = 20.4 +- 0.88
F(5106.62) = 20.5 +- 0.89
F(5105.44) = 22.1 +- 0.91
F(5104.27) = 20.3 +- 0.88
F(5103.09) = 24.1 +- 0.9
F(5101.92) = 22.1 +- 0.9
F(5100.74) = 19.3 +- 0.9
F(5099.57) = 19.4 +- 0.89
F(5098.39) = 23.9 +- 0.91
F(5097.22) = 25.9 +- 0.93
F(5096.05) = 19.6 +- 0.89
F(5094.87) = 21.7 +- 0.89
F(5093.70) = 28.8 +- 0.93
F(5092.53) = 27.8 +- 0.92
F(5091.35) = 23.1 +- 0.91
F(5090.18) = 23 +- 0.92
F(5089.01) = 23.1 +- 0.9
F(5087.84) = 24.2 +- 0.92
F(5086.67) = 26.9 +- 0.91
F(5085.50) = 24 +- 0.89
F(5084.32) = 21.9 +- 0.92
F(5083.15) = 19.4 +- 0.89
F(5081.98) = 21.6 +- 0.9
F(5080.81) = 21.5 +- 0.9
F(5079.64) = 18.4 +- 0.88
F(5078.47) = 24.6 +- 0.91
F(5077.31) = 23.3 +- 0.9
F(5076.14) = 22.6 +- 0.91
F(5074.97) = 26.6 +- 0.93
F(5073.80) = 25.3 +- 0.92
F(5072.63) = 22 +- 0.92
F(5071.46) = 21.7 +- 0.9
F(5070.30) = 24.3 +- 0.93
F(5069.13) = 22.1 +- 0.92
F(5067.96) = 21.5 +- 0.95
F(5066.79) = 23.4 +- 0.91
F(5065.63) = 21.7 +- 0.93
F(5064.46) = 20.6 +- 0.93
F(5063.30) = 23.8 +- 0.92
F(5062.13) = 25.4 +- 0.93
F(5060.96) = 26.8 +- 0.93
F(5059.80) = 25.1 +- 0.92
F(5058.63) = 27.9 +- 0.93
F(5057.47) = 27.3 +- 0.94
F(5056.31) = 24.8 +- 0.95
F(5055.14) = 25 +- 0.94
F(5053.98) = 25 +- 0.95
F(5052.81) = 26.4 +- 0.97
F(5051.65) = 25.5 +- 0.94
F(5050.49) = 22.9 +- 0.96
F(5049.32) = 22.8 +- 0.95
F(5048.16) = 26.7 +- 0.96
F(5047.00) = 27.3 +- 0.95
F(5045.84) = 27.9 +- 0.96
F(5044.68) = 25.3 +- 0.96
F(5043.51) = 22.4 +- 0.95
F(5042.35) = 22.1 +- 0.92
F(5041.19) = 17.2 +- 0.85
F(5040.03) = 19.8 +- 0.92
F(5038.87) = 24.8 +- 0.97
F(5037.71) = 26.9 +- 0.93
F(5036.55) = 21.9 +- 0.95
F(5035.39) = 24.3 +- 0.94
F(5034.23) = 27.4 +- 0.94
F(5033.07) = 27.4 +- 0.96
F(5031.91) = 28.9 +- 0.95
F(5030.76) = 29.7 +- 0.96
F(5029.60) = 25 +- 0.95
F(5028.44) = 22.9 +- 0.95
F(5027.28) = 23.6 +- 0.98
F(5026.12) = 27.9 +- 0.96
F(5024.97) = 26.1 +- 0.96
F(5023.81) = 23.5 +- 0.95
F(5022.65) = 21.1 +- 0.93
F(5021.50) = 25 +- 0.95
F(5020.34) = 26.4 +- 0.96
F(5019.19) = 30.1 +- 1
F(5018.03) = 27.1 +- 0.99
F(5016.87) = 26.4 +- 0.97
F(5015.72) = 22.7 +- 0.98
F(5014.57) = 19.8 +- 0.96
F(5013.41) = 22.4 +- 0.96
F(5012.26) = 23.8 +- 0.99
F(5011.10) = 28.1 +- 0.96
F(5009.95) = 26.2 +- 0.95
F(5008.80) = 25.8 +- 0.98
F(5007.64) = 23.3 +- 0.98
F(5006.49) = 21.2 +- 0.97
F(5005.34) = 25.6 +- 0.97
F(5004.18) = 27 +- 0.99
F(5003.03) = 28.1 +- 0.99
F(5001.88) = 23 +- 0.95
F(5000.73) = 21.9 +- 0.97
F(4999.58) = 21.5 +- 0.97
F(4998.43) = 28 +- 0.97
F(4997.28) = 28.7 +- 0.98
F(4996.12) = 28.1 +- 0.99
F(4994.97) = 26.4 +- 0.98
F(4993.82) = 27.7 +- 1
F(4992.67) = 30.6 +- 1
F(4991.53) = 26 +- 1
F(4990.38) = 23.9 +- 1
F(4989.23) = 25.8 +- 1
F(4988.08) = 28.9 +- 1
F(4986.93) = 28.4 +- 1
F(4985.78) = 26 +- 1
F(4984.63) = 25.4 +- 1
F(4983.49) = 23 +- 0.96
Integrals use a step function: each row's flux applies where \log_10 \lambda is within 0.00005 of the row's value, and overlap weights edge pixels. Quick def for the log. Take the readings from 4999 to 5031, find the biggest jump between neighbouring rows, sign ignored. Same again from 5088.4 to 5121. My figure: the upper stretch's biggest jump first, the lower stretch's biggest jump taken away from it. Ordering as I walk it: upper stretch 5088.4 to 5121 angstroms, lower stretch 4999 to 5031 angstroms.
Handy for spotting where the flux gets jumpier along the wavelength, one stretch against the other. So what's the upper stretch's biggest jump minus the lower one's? 2.0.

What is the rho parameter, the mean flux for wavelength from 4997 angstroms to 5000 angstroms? 26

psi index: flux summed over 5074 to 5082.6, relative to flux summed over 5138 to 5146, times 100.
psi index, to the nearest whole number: 102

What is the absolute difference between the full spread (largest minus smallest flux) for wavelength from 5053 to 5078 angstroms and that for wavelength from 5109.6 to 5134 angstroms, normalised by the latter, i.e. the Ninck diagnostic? 0.26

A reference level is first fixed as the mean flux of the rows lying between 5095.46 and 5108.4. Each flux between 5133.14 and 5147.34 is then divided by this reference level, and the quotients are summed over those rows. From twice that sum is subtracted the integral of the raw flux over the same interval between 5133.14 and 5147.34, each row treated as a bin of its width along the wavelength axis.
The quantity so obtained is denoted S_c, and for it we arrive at -295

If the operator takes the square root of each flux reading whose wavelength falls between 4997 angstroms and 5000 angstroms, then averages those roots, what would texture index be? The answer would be 5.10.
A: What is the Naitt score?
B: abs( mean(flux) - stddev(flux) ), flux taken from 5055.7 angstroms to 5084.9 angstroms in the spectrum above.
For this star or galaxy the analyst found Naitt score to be 20.9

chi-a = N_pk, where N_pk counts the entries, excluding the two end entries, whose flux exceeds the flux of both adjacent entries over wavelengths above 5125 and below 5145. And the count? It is 3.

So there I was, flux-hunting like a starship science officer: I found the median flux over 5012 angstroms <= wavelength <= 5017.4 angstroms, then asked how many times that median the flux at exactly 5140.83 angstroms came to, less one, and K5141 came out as 0.09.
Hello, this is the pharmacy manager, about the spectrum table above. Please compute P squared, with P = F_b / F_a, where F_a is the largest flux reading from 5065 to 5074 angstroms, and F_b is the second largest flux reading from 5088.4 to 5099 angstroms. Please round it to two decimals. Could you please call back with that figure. 1.21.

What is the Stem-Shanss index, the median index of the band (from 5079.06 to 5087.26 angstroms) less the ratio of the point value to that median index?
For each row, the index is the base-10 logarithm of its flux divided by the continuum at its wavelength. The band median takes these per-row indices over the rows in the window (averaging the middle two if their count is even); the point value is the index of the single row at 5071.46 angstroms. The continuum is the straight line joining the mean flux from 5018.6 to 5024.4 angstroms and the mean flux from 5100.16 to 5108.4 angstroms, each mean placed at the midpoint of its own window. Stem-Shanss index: -1.6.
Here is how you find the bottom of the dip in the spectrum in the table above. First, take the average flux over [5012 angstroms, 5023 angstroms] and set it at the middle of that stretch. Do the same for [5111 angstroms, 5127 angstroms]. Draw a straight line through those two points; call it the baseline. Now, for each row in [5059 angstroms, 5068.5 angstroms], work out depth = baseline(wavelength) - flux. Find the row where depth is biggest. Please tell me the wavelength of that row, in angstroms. 5064.46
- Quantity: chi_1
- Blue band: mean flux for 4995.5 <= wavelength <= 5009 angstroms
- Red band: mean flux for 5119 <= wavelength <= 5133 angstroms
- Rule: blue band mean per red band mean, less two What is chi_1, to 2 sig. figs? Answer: -0.82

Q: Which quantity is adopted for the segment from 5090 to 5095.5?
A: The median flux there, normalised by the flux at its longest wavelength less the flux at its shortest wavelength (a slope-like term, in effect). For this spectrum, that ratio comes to -18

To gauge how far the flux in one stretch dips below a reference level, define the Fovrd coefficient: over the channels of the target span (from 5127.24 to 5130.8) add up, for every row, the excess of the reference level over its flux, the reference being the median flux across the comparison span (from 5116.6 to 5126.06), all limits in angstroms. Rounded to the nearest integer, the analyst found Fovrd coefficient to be 7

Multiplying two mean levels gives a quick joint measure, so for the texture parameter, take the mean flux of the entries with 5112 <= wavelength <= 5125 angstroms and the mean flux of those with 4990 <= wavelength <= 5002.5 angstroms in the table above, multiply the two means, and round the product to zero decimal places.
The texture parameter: 599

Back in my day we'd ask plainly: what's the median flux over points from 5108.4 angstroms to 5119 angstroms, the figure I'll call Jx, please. 22.5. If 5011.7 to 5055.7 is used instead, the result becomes 25.0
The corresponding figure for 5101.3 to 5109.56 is 22.1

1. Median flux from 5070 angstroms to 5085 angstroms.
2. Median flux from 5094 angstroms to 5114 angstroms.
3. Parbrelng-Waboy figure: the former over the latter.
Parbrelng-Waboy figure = 1.01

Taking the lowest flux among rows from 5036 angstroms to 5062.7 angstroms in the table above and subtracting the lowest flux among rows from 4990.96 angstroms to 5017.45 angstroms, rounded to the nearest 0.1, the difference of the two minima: -2.6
